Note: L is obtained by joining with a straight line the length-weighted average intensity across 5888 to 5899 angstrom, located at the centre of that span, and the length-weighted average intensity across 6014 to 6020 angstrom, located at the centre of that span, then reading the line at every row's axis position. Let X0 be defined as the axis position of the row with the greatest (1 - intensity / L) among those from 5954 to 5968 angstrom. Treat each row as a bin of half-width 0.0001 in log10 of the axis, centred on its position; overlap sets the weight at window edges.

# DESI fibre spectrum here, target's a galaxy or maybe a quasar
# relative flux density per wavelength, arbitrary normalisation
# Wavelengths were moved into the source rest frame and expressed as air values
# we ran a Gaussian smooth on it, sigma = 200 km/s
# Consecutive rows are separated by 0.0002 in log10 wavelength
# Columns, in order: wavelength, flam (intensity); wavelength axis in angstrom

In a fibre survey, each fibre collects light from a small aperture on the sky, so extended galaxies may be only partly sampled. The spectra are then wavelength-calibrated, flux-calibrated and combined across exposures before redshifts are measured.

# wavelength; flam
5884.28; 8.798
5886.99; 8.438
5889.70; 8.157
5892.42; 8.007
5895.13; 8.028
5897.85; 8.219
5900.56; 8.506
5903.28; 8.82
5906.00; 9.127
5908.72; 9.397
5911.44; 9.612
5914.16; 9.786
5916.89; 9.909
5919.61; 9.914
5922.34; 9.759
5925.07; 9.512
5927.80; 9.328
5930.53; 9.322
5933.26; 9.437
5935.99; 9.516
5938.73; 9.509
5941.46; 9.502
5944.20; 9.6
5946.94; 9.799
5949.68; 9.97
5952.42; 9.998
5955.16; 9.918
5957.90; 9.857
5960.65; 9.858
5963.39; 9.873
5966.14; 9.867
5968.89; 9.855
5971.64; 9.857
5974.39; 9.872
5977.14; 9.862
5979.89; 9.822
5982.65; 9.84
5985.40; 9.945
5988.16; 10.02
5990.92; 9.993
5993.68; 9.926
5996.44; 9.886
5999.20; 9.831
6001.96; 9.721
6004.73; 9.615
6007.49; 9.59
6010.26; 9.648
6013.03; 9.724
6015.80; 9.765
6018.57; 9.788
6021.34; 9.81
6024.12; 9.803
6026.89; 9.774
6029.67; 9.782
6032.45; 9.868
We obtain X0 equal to 5966.14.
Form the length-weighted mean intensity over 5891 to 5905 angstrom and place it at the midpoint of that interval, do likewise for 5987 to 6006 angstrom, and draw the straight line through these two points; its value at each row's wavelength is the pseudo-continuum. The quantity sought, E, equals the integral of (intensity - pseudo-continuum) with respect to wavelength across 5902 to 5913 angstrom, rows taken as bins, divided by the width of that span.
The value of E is 0.8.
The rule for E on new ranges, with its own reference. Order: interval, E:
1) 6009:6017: -0.4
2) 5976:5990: 0.3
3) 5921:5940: 0.6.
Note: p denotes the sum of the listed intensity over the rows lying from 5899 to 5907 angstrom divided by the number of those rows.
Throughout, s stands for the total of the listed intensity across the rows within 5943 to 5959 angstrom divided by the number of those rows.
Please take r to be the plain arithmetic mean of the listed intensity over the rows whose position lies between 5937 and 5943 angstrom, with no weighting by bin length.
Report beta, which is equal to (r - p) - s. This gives -9.2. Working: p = 8.82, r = 9.5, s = 9.86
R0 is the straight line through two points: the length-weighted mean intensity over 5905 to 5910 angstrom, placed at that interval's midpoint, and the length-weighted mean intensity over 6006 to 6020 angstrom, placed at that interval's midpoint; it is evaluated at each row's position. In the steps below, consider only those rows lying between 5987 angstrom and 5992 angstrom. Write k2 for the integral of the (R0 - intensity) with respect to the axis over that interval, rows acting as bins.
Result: -2.0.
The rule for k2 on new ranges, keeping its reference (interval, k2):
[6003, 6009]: 0.4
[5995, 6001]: -1.2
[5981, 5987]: -1.8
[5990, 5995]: -1.7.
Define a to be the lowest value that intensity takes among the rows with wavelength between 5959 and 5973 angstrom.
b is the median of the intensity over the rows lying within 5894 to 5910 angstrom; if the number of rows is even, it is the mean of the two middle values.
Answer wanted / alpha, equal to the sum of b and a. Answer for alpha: 18.5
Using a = 9.855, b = 8.66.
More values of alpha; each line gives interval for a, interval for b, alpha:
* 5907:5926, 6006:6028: 19.2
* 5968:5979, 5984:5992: 19.8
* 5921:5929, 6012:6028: 19.1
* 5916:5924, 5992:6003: 19.6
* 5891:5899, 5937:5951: 17.6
